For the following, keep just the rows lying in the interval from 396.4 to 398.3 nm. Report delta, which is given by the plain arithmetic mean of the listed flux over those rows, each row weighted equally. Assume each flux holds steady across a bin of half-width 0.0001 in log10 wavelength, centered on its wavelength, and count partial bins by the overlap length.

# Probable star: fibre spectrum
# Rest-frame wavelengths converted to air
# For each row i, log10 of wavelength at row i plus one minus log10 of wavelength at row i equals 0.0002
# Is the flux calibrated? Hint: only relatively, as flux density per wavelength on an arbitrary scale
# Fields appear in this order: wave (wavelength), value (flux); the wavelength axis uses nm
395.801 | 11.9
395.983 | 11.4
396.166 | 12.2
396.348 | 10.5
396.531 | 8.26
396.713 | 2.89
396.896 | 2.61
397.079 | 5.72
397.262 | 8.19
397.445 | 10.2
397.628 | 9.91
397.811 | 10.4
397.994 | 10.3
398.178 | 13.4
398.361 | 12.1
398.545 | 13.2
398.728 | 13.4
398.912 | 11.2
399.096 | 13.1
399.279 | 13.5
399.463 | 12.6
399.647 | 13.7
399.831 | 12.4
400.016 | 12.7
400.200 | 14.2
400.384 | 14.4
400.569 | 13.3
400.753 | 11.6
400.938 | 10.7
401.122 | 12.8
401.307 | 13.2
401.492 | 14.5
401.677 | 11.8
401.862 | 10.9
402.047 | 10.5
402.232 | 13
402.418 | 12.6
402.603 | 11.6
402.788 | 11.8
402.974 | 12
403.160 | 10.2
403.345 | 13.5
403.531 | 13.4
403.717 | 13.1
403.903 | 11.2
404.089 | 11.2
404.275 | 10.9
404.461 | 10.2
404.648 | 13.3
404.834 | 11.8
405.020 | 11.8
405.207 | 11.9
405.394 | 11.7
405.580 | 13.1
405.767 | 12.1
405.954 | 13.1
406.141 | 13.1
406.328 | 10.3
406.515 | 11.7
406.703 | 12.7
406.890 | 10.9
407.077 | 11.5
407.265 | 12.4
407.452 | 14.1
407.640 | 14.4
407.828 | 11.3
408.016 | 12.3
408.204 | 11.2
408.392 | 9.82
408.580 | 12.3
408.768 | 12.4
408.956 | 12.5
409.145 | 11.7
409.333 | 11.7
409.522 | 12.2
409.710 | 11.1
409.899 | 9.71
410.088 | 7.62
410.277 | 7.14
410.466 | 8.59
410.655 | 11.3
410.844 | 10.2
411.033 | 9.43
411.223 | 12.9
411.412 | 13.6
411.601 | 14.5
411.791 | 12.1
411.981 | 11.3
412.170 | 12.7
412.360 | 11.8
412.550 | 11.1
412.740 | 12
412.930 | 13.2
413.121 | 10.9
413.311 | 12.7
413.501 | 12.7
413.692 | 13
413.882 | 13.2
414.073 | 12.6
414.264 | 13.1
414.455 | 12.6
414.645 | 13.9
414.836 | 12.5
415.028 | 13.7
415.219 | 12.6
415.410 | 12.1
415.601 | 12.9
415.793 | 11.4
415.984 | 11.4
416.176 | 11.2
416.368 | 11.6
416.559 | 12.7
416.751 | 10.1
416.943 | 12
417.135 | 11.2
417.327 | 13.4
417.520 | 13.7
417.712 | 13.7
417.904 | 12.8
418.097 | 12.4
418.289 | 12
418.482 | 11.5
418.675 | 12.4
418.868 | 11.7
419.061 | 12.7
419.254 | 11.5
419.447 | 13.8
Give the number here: 8.2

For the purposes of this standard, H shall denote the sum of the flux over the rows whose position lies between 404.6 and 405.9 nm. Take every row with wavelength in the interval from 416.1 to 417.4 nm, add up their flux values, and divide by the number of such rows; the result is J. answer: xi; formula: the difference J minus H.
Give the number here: -74.0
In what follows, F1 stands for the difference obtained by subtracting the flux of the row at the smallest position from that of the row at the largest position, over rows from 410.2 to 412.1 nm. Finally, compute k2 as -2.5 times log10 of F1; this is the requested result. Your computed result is -1.55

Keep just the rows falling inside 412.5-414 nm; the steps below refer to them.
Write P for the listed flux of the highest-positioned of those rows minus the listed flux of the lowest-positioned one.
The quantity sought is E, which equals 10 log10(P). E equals 3.2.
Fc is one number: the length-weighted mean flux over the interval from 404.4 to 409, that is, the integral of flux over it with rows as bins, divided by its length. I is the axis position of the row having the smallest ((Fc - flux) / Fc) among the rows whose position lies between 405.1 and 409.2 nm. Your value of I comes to 407.640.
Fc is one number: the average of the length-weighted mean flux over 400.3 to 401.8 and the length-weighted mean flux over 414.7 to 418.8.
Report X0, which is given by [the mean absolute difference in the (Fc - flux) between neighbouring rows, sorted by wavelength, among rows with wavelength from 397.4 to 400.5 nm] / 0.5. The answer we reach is 2.05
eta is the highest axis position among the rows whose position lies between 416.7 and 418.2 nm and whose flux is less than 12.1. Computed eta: 417.135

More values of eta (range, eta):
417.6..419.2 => 418.868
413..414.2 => 413.121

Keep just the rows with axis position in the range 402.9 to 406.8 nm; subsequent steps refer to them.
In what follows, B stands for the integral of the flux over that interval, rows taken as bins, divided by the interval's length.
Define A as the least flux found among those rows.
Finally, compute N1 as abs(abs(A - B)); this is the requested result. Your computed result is 1.8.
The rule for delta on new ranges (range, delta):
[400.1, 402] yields 12.7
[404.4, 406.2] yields 12.2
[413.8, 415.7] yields 12.9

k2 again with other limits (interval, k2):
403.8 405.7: -0.70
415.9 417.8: -0.90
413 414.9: -0.51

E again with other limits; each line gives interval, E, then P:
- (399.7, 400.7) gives -0.5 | 0.9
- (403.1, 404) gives 0.0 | 1.0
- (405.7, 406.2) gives 0.0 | 1.0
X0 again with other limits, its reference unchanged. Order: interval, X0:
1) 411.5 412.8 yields 2.37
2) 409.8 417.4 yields 2.32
